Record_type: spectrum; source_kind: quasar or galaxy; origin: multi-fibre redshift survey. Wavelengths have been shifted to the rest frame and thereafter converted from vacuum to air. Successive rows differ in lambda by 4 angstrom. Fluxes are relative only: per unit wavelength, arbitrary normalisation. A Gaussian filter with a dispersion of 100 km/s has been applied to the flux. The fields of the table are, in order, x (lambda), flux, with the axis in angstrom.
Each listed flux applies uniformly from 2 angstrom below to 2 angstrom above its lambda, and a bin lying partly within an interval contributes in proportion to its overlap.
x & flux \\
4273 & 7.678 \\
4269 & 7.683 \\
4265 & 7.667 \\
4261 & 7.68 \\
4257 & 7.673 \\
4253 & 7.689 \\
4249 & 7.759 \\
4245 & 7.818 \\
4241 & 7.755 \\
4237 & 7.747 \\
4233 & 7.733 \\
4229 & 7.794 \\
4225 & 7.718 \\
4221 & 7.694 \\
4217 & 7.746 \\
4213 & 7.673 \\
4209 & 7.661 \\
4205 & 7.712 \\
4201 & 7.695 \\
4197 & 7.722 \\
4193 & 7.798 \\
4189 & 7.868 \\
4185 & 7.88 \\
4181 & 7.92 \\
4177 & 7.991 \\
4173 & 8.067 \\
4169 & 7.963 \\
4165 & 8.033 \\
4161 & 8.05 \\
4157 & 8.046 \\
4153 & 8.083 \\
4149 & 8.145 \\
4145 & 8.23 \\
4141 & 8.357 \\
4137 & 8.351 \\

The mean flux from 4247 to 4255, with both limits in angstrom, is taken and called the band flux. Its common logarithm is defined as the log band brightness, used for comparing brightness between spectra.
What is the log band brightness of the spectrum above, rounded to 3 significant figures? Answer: 0.888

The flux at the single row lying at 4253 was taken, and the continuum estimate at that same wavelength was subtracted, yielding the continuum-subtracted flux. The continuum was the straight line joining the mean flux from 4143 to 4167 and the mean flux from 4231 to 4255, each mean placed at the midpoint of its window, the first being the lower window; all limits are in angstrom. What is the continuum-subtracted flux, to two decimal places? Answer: -0.02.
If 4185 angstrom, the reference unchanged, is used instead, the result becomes -0.10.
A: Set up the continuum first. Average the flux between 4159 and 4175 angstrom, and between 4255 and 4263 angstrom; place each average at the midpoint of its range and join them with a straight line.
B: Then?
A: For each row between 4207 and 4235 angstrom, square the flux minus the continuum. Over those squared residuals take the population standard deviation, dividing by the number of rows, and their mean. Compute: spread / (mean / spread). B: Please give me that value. 0.014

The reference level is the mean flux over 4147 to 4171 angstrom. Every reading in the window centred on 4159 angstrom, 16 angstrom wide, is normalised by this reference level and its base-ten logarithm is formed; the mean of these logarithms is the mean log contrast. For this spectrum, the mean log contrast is 0.000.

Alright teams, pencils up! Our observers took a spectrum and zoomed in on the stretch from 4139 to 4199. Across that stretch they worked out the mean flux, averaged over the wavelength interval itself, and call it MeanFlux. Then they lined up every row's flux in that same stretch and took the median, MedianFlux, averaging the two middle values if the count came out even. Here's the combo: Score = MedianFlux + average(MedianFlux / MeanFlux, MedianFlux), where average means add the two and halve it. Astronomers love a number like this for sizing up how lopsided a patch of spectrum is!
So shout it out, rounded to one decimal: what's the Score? 12.6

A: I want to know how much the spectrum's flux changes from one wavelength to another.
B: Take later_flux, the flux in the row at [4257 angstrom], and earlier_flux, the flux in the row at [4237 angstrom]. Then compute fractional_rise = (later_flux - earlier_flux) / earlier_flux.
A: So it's -0.010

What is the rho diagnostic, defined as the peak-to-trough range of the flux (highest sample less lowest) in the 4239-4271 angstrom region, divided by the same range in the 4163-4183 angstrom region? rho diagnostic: 1.0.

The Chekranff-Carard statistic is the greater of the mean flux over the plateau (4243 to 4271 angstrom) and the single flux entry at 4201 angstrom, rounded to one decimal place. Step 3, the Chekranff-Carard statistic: 7.7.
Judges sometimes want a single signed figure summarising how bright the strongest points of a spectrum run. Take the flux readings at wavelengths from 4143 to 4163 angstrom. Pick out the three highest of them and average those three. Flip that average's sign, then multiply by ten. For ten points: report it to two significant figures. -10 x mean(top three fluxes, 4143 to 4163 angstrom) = -82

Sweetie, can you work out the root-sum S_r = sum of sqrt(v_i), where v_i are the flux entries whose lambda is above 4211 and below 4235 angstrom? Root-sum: 16.7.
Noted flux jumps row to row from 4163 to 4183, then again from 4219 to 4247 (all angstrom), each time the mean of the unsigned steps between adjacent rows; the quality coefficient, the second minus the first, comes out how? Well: -0.04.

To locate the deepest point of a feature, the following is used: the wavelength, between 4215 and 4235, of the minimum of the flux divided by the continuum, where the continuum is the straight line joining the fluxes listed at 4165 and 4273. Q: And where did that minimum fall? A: 4221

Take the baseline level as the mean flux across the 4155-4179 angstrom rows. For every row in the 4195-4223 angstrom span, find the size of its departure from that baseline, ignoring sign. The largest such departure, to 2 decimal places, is 0.36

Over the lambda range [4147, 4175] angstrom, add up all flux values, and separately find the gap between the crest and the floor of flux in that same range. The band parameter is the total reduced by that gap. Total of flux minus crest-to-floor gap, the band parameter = 56.2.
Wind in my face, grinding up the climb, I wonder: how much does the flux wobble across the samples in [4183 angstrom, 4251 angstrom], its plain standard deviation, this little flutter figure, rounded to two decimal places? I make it 0.06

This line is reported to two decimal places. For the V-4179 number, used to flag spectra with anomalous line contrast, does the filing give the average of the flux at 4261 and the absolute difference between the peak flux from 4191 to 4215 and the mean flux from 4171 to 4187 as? 3.92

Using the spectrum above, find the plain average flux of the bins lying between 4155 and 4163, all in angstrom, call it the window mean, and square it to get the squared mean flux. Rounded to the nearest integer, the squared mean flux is 65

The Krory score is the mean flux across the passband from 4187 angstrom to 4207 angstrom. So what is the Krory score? 7.76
